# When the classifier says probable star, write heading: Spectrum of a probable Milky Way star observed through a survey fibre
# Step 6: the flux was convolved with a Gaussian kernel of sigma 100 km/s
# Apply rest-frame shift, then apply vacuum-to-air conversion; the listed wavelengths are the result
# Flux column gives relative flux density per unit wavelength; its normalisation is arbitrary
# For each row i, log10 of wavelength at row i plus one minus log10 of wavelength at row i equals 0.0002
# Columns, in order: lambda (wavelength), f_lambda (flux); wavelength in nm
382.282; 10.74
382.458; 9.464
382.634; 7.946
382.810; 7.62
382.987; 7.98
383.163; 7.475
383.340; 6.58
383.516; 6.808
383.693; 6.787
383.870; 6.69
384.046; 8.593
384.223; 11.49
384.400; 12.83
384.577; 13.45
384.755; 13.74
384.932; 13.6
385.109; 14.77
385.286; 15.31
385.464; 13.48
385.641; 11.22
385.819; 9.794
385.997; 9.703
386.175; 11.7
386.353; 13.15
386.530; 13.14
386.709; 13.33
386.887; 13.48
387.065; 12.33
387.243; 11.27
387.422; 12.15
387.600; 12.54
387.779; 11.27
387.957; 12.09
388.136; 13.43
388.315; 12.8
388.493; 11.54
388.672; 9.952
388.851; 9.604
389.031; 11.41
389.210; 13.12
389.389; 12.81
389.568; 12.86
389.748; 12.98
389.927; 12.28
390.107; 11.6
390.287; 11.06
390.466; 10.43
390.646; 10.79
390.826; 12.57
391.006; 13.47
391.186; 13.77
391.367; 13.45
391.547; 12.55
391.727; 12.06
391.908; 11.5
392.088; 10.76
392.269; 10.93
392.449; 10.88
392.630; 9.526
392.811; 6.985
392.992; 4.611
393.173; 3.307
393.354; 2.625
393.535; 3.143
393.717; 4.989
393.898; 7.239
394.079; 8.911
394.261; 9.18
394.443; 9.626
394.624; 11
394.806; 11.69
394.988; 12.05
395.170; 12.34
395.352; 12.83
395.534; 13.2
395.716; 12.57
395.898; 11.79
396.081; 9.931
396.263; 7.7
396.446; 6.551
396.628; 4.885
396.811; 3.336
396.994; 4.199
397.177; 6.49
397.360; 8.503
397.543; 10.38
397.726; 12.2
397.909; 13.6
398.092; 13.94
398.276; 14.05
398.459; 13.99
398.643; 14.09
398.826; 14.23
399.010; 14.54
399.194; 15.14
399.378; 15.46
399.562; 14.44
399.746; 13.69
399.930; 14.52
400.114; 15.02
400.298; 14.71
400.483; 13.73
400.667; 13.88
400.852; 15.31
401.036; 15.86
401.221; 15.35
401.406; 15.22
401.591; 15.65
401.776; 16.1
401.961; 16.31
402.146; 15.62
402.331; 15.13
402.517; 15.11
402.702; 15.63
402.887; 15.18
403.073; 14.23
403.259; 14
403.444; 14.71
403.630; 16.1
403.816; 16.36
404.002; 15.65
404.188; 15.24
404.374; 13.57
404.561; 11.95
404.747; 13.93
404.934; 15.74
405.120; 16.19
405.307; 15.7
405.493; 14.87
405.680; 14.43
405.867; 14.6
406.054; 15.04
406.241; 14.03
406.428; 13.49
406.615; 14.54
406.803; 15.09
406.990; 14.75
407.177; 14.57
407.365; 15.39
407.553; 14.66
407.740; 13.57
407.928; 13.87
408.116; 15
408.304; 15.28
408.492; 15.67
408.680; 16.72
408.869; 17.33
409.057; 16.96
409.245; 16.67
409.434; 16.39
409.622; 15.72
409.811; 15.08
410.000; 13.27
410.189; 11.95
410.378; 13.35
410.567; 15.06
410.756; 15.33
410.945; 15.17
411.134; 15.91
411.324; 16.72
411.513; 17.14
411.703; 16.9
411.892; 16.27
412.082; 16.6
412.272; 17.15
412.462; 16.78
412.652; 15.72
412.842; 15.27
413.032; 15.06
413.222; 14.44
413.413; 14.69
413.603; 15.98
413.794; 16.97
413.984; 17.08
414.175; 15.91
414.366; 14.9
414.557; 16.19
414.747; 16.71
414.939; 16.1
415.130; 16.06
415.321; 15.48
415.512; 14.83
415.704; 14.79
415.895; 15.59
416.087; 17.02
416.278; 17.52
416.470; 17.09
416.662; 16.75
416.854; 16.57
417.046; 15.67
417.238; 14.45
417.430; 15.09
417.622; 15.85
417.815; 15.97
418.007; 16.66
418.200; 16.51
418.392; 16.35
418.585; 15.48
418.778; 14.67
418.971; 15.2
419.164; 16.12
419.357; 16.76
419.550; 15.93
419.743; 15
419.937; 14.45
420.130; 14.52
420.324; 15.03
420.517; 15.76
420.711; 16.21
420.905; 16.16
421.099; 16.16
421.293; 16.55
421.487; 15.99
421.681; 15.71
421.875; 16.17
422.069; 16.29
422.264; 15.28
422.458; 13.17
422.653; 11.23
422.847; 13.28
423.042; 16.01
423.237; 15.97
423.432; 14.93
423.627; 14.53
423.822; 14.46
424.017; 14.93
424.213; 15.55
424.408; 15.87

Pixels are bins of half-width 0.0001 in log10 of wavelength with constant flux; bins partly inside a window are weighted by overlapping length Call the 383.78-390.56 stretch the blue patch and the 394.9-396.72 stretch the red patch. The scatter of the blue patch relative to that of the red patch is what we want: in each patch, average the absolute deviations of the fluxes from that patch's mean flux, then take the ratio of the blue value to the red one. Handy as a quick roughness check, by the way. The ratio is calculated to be 0.5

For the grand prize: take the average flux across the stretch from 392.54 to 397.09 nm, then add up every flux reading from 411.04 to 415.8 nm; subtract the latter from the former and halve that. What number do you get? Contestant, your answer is -196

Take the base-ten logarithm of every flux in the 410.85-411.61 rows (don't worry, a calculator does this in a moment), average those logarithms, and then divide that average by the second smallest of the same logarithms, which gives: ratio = 1.007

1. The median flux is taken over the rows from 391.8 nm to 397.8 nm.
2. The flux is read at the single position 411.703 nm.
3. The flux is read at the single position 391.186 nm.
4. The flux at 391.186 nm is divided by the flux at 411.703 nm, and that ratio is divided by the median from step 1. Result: 0.086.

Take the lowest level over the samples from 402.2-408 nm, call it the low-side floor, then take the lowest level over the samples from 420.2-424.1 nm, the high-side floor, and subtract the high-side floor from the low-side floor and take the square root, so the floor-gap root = 0.85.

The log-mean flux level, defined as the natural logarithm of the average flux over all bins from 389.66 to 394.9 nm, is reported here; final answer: 2.28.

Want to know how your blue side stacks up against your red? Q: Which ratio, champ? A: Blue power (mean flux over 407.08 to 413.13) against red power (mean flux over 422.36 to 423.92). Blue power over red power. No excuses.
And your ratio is 1.09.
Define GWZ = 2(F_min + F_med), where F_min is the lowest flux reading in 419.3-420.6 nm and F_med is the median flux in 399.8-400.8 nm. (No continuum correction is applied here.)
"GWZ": 58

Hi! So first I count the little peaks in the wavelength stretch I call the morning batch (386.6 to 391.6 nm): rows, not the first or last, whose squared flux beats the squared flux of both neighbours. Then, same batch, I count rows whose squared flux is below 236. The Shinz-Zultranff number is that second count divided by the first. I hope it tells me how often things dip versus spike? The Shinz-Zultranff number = 4.7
